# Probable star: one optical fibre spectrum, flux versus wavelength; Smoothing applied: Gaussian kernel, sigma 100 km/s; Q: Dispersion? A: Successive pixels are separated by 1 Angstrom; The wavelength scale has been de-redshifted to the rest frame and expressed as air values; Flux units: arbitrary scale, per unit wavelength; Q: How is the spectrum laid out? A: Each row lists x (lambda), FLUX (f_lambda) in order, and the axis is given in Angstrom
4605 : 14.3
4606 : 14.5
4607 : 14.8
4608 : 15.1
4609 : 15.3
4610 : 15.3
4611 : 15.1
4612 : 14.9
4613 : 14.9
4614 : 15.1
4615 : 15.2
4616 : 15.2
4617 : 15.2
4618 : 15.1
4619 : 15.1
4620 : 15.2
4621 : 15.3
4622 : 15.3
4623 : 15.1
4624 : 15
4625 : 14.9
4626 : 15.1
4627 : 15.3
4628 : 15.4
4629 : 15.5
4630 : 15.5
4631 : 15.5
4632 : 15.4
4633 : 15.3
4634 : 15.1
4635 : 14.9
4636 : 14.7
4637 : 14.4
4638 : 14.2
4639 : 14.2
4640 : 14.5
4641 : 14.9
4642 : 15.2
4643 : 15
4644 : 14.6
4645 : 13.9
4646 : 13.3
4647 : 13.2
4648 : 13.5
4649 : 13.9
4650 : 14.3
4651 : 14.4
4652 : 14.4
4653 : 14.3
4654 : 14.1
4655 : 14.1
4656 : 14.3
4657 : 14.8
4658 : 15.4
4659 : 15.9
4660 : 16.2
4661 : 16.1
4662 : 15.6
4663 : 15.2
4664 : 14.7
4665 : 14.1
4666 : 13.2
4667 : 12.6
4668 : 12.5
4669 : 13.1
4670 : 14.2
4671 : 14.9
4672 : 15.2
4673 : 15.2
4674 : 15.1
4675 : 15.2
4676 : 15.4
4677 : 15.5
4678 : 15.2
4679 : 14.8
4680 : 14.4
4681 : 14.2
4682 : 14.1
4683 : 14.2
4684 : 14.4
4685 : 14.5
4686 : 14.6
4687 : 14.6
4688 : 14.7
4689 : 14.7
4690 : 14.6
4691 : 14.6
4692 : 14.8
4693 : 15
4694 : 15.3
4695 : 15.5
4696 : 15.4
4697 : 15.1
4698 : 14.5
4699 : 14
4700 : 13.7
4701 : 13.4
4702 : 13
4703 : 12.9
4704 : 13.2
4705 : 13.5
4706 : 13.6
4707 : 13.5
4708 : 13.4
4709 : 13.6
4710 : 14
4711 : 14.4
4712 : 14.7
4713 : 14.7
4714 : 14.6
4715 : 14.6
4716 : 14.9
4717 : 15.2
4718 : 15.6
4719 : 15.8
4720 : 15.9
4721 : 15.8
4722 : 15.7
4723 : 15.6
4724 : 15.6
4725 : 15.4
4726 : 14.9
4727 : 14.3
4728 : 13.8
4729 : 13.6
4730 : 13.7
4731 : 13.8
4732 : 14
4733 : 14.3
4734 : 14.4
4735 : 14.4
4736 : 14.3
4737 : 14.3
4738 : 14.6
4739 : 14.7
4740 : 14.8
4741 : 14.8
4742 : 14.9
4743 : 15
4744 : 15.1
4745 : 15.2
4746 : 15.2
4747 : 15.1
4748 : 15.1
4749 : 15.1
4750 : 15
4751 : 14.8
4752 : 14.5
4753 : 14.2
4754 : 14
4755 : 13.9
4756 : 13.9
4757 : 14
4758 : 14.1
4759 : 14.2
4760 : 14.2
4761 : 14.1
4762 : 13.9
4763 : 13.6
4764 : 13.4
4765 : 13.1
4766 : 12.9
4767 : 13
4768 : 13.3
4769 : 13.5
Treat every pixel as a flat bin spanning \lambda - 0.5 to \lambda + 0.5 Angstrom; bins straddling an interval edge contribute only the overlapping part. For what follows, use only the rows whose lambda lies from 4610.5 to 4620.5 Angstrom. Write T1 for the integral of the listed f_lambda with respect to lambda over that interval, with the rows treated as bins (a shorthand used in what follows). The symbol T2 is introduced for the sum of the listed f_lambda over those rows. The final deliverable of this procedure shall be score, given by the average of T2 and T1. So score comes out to 151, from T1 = 151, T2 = 151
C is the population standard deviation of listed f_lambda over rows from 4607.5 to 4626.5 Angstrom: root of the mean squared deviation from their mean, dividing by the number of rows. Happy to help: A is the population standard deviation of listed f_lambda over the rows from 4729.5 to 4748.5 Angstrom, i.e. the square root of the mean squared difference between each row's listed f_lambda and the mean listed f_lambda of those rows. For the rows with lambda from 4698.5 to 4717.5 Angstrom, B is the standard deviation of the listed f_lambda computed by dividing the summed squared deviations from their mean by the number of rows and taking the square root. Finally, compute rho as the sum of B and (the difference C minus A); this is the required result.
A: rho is 0.34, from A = 0.46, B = 0.67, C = 0.1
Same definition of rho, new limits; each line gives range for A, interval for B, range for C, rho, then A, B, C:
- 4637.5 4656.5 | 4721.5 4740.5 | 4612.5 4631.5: 0.31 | 0.51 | 0.64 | 0.2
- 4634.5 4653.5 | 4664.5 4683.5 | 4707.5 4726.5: 1.11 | 0.54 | 0.92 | 0.7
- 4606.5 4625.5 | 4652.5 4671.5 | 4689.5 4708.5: 1.78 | 0.15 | 1.08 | 0.8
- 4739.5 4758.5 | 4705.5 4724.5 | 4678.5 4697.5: 0.76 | 0.47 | 0.84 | 0.4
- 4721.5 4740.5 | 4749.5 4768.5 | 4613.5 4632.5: 0.09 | 0.64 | 0.56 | 0.2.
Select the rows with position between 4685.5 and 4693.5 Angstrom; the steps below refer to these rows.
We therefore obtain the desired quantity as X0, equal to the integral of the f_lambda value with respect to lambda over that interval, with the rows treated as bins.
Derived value 118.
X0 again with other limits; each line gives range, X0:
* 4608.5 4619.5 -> 166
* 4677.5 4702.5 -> 363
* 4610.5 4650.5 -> 593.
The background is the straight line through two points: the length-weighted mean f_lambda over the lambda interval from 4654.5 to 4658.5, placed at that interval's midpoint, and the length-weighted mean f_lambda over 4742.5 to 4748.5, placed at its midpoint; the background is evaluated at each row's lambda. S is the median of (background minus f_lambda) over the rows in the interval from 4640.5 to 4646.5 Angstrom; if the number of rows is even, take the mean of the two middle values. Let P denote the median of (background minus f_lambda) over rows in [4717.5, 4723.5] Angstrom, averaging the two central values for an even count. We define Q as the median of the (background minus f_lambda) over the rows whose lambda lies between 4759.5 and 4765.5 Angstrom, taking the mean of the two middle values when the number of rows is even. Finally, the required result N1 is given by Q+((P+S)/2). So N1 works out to 1.0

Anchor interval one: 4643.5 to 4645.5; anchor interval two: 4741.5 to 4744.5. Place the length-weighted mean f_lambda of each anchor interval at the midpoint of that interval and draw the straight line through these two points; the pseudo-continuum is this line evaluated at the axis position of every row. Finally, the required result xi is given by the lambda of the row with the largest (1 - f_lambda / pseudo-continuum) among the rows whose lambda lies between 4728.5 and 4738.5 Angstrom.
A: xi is 4729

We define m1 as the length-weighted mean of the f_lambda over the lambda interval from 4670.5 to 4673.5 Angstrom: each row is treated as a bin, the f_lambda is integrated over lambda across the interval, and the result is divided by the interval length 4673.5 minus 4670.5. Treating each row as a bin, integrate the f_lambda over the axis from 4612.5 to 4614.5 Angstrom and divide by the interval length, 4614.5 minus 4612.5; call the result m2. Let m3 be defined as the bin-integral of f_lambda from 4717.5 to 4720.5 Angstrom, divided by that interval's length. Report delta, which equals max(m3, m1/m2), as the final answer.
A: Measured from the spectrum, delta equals 15.8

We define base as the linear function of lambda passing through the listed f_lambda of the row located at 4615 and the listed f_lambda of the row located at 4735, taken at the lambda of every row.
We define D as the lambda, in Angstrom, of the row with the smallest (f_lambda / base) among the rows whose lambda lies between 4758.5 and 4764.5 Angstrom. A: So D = 4764 Angstrom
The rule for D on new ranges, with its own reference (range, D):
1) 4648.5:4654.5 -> 4649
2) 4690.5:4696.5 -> 4691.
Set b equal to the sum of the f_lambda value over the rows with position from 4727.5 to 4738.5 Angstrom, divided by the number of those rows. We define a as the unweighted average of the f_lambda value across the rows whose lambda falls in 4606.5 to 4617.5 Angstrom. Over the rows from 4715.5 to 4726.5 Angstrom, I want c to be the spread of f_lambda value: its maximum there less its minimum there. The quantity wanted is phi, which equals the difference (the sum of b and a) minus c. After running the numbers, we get 28.2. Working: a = 15.1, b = 14.1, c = 1.00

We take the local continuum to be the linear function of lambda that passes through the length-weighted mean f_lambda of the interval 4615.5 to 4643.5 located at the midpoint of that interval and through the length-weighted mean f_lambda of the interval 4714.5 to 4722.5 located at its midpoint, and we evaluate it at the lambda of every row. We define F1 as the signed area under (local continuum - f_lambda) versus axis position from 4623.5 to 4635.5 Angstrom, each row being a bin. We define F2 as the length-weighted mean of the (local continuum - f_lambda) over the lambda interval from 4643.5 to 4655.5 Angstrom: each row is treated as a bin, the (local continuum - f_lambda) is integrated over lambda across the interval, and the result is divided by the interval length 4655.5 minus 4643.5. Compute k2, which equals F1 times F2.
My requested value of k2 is -3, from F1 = -2.3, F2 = 1.1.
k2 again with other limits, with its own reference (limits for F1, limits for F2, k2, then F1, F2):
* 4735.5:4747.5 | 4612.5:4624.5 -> -1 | 8.4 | -0.1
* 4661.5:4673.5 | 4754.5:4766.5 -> 22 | 12.1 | 1.8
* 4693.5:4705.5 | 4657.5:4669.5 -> 10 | 14.8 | 0.7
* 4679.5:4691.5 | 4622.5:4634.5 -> -2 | 9.9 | -0.2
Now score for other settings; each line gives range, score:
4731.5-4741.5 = 145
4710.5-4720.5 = 150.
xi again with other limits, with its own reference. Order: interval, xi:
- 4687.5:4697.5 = 4691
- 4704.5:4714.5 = 4708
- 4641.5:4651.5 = 4647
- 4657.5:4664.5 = 4664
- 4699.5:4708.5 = 4703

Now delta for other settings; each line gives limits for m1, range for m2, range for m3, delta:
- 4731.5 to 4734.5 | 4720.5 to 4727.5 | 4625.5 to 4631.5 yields 15.4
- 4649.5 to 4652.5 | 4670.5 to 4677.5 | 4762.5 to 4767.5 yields 13.2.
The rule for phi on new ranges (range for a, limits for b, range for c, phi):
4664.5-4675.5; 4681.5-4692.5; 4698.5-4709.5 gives 27.5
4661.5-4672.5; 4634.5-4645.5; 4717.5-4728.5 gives 26.6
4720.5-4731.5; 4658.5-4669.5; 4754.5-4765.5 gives 28.1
